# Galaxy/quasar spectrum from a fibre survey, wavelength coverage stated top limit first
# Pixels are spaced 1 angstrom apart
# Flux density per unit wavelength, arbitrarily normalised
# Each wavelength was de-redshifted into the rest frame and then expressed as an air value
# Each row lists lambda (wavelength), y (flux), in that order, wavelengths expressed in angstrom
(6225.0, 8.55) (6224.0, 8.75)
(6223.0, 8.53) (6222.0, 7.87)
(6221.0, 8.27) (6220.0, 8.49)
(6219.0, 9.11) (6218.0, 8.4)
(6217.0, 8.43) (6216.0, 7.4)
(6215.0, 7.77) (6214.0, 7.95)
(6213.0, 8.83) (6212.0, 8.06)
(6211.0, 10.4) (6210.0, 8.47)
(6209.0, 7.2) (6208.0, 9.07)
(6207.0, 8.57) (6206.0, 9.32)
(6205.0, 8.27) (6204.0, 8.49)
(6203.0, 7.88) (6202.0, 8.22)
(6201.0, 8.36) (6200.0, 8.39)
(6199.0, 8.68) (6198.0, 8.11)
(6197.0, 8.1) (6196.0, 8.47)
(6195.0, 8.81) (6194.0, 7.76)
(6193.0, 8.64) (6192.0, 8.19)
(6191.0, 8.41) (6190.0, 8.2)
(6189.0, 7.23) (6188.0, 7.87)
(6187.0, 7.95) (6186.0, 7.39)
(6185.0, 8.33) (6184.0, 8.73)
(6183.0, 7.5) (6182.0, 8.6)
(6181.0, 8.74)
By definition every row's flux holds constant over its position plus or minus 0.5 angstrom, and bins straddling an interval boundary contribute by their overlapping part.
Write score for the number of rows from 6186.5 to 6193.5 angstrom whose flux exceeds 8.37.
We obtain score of 2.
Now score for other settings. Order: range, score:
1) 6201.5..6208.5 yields 4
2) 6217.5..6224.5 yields 5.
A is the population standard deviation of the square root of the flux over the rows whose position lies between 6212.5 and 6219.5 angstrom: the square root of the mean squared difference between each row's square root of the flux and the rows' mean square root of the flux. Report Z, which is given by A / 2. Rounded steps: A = 0.10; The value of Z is 0.048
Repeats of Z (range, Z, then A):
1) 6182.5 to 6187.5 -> 0.044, 0.09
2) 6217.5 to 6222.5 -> 0.034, 0.07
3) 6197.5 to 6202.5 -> 0.017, 0.03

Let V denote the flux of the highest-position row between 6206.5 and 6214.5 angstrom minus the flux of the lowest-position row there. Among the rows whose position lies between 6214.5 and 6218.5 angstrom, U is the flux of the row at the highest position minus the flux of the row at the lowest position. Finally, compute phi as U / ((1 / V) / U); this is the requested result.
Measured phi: -0.25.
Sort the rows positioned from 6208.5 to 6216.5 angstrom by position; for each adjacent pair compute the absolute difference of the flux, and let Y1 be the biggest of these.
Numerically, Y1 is 2.34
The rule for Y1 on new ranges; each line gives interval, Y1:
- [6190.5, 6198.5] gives 1.05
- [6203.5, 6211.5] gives 1.93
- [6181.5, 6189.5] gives 1.23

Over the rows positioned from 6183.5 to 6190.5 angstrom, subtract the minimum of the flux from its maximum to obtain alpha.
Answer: 1.5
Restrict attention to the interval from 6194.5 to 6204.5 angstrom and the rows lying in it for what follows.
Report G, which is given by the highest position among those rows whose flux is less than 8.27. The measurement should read 6203.0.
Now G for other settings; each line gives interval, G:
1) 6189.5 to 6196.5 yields 6194.0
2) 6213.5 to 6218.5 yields 6216.0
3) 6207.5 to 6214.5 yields 6214.0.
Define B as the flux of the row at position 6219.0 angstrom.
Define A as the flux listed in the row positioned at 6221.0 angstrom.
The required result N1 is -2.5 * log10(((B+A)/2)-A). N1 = 0.9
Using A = 8.27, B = 9.11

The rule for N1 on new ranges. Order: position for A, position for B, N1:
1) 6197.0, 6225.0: 1.6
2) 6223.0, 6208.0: 1.4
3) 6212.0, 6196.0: 1.7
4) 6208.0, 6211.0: 0.4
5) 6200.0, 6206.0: 0.8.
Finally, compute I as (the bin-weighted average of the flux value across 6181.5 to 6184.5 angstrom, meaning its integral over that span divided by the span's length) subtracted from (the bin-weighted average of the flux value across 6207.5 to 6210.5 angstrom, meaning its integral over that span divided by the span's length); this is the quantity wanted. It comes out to -0.03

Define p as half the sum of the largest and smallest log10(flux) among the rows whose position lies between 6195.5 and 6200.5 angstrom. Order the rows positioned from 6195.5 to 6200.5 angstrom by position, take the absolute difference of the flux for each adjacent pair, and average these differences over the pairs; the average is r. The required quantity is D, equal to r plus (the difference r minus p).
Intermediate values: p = 0.924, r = 0.31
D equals -0.3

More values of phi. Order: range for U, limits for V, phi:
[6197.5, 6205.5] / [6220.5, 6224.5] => 0.01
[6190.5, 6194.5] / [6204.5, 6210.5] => 0.08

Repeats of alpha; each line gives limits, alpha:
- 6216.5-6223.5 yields 1.2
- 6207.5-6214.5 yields 3.2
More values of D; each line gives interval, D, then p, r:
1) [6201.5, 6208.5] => 0.2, 0.933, 0.58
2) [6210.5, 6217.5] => 0.9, 0.943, 0.93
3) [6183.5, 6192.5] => 0.1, 0.900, 0.50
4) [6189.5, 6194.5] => 0.0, 0.913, 0.44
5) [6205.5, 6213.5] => 1.8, 0.937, 1.35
